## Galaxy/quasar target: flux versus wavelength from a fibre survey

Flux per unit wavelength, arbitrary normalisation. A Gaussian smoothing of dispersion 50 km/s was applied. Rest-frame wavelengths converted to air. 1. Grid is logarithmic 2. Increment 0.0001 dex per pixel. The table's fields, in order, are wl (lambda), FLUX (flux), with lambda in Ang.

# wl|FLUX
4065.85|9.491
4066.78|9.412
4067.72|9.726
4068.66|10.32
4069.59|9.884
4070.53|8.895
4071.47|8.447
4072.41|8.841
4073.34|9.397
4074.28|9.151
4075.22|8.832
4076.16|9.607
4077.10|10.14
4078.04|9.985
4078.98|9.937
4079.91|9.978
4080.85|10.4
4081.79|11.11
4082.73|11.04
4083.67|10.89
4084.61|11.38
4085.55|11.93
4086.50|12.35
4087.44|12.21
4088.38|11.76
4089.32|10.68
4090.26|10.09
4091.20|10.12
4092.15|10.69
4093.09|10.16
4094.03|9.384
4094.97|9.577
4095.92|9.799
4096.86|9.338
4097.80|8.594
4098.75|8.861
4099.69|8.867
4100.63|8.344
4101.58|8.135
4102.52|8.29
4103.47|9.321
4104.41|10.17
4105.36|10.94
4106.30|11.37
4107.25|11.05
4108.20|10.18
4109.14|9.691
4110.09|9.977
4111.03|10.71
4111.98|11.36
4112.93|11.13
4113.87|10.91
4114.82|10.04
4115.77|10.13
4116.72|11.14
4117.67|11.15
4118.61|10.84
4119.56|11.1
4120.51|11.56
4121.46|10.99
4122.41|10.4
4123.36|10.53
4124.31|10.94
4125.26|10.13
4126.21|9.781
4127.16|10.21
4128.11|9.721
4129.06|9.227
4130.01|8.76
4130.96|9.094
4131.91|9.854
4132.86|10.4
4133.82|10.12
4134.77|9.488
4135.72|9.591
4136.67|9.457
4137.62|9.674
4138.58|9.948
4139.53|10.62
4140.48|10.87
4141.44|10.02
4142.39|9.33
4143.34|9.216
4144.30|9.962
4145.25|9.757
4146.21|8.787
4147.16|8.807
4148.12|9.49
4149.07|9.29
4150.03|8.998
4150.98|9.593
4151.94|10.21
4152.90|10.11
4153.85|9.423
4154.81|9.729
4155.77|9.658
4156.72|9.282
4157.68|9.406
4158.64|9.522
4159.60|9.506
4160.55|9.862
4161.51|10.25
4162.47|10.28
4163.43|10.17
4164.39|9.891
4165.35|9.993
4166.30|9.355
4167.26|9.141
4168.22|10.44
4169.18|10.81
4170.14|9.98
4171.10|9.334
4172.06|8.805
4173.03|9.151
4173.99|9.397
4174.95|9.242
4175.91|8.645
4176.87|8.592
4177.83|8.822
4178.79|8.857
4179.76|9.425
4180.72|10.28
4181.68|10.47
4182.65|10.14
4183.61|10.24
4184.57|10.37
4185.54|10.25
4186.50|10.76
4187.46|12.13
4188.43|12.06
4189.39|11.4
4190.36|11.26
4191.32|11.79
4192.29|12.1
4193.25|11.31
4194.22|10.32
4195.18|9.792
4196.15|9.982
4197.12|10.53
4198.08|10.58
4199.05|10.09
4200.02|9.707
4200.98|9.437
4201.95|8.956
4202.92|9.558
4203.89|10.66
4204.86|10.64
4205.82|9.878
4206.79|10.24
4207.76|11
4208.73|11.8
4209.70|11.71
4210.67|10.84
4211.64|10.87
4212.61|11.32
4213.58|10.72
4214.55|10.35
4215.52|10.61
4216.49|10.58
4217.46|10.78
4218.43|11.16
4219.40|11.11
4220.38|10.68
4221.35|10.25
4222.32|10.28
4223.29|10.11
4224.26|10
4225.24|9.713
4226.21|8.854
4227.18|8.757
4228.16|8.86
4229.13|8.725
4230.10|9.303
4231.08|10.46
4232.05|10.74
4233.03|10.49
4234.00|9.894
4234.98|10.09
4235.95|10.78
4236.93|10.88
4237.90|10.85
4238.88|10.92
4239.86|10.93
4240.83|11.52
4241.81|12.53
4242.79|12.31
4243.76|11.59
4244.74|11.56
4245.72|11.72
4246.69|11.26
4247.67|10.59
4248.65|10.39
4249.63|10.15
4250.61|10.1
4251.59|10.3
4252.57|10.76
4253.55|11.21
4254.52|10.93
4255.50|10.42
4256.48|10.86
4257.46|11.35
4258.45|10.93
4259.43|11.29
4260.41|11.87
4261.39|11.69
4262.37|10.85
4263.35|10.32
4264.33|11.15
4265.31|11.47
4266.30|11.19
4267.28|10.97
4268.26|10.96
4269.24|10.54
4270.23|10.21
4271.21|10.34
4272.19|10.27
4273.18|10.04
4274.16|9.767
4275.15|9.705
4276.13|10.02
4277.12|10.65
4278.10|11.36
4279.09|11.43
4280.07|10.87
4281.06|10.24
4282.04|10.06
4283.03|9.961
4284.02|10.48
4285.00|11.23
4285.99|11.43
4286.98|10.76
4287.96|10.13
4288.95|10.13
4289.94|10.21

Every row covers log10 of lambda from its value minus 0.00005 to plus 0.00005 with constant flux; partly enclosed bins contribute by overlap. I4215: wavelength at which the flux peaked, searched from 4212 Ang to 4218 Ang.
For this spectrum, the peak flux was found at 4212.61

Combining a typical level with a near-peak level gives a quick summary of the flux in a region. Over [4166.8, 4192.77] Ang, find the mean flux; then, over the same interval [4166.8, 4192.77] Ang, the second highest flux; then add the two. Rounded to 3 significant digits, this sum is 22.2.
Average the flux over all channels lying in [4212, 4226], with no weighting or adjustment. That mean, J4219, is 10.5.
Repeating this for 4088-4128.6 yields 10.2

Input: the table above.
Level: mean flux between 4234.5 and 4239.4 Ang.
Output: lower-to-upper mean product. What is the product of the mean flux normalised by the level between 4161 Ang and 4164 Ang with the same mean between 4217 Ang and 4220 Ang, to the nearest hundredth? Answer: 0.98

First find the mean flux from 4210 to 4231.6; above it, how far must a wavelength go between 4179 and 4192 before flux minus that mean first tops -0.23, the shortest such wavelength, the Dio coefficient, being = 4180.72 Ang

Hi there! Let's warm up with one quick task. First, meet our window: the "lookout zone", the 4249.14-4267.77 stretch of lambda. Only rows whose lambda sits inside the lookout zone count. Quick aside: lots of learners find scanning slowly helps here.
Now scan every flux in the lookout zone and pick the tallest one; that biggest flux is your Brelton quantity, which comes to 11.87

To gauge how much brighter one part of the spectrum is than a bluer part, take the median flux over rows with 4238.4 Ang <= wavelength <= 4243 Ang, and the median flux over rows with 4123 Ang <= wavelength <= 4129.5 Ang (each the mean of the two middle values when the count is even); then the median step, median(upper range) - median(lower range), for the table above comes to 1.4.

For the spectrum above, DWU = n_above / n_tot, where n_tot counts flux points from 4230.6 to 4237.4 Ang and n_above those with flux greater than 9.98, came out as 0.9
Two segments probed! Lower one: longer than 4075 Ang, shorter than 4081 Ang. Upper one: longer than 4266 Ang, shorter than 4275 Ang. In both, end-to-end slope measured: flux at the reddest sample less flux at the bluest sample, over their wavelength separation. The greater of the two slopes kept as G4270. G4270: 0.28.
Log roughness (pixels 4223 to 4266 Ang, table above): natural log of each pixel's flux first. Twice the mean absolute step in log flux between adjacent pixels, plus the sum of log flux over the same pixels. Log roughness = 104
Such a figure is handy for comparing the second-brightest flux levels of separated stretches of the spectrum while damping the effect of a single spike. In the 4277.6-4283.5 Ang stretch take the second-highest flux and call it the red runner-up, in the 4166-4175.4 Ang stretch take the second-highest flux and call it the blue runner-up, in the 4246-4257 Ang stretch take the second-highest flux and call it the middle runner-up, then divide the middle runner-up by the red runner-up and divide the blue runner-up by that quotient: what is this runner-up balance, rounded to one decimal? 10.6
